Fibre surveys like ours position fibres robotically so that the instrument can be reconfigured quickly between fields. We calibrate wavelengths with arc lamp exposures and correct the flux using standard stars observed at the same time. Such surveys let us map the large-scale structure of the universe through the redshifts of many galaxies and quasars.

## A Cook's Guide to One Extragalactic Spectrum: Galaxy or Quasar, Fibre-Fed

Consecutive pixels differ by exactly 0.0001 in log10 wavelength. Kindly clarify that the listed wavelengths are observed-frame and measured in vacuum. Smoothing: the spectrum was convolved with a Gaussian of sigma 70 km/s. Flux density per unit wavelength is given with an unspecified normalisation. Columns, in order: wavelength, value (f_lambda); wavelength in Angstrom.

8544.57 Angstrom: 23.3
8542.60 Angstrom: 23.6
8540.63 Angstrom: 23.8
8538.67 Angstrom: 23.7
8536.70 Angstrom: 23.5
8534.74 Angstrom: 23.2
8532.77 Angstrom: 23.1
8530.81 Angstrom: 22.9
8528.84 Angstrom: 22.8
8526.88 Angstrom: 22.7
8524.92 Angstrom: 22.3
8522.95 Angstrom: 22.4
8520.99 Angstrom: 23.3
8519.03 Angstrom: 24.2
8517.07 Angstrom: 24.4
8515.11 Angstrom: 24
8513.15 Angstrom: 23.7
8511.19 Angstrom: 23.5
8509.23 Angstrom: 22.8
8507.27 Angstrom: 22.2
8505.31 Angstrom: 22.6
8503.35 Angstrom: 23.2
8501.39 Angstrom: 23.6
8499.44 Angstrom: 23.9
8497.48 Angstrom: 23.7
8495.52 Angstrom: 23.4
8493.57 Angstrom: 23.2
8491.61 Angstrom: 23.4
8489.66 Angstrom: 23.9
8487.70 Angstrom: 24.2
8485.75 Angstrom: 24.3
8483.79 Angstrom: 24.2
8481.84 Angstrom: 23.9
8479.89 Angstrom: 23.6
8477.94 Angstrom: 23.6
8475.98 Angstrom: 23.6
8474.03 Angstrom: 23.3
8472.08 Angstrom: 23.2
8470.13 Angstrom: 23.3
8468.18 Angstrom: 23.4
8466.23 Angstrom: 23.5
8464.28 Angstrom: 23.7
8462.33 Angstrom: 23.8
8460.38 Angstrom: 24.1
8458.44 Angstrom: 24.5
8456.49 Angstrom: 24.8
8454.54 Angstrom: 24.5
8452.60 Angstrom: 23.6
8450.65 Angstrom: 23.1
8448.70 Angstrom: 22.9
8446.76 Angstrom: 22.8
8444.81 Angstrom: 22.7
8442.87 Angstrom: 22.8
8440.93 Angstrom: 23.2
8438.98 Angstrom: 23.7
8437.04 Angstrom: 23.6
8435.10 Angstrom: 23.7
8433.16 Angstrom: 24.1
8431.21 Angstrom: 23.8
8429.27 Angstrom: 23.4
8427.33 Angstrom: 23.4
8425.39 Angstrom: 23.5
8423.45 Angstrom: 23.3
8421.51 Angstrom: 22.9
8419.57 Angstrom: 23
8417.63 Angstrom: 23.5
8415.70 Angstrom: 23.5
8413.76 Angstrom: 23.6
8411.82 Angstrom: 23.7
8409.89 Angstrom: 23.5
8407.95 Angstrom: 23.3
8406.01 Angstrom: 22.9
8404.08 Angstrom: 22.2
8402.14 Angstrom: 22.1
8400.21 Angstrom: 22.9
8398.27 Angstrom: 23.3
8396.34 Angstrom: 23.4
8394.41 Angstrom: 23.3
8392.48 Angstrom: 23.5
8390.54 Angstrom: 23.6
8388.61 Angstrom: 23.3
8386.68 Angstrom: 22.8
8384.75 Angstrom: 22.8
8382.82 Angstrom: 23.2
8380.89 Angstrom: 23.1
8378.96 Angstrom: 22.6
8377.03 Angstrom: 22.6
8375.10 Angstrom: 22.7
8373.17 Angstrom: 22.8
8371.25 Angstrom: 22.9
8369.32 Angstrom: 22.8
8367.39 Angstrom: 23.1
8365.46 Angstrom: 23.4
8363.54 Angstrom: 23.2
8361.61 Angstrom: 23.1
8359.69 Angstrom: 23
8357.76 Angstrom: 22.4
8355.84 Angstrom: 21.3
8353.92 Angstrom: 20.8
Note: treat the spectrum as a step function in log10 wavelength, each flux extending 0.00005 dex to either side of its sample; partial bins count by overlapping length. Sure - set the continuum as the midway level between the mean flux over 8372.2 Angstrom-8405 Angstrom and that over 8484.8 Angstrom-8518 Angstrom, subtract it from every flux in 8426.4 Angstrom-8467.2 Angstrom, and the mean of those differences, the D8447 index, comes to 0.36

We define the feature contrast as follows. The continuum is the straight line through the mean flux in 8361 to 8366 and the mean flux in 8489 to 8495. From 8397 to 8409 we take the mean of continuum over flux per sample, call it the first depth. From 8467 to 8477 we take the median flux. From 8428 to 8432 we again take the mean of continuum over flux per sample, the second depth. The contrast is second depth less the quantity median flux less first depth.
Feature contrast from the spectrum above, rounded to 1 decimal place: -21.3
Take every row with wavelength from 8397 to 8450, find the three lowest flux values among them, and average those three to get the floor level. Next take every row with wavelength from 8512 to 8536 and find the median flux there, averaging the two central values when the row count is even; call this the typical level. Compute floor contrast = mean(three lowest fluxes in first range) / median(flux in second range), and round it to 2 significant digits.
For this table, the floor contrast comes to 0.96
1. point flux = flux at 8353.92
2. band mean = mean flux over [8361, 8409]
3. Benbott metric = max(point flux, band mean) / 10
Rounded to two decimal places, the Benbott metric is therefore 2.30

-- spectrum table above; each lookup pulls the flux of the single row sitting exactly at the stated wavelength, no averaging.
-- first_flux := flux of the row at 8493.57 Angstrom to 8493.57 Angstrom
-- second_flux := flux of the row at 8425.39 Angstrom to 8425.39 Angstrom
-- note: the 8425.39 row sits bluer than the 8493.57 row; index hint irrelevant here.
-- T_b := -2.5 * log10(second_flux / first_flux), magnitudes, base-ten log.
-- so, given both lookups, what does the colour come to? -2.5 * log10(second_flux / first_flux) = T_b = -0.014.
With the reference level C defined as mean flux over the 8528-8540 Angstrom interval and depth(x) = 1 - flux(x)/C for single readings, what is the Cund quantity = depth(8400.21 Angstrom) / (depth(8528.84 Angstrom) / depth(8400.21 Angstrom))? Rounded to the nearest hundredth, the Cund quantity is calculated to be 0.01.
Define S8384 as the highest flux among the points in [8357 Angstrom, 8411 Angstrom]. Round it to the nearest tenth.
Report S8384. 23.6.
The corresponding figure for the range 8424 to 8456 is 24.5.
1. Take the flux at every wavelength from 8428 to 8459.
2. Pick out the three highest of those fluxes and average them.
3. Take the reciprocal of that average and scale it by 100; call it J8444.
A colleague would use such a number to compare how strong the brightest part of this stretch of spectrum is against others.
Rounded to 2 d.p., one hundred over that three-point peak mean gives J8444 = 4.07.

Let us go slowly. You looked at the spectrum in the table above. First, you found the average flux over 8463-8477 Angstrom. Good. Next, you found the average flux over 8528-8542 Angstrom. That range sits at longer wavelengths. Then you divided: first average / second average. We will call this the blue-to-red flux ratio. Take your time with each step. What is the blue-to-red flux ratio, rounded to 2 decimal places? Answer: 1.01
